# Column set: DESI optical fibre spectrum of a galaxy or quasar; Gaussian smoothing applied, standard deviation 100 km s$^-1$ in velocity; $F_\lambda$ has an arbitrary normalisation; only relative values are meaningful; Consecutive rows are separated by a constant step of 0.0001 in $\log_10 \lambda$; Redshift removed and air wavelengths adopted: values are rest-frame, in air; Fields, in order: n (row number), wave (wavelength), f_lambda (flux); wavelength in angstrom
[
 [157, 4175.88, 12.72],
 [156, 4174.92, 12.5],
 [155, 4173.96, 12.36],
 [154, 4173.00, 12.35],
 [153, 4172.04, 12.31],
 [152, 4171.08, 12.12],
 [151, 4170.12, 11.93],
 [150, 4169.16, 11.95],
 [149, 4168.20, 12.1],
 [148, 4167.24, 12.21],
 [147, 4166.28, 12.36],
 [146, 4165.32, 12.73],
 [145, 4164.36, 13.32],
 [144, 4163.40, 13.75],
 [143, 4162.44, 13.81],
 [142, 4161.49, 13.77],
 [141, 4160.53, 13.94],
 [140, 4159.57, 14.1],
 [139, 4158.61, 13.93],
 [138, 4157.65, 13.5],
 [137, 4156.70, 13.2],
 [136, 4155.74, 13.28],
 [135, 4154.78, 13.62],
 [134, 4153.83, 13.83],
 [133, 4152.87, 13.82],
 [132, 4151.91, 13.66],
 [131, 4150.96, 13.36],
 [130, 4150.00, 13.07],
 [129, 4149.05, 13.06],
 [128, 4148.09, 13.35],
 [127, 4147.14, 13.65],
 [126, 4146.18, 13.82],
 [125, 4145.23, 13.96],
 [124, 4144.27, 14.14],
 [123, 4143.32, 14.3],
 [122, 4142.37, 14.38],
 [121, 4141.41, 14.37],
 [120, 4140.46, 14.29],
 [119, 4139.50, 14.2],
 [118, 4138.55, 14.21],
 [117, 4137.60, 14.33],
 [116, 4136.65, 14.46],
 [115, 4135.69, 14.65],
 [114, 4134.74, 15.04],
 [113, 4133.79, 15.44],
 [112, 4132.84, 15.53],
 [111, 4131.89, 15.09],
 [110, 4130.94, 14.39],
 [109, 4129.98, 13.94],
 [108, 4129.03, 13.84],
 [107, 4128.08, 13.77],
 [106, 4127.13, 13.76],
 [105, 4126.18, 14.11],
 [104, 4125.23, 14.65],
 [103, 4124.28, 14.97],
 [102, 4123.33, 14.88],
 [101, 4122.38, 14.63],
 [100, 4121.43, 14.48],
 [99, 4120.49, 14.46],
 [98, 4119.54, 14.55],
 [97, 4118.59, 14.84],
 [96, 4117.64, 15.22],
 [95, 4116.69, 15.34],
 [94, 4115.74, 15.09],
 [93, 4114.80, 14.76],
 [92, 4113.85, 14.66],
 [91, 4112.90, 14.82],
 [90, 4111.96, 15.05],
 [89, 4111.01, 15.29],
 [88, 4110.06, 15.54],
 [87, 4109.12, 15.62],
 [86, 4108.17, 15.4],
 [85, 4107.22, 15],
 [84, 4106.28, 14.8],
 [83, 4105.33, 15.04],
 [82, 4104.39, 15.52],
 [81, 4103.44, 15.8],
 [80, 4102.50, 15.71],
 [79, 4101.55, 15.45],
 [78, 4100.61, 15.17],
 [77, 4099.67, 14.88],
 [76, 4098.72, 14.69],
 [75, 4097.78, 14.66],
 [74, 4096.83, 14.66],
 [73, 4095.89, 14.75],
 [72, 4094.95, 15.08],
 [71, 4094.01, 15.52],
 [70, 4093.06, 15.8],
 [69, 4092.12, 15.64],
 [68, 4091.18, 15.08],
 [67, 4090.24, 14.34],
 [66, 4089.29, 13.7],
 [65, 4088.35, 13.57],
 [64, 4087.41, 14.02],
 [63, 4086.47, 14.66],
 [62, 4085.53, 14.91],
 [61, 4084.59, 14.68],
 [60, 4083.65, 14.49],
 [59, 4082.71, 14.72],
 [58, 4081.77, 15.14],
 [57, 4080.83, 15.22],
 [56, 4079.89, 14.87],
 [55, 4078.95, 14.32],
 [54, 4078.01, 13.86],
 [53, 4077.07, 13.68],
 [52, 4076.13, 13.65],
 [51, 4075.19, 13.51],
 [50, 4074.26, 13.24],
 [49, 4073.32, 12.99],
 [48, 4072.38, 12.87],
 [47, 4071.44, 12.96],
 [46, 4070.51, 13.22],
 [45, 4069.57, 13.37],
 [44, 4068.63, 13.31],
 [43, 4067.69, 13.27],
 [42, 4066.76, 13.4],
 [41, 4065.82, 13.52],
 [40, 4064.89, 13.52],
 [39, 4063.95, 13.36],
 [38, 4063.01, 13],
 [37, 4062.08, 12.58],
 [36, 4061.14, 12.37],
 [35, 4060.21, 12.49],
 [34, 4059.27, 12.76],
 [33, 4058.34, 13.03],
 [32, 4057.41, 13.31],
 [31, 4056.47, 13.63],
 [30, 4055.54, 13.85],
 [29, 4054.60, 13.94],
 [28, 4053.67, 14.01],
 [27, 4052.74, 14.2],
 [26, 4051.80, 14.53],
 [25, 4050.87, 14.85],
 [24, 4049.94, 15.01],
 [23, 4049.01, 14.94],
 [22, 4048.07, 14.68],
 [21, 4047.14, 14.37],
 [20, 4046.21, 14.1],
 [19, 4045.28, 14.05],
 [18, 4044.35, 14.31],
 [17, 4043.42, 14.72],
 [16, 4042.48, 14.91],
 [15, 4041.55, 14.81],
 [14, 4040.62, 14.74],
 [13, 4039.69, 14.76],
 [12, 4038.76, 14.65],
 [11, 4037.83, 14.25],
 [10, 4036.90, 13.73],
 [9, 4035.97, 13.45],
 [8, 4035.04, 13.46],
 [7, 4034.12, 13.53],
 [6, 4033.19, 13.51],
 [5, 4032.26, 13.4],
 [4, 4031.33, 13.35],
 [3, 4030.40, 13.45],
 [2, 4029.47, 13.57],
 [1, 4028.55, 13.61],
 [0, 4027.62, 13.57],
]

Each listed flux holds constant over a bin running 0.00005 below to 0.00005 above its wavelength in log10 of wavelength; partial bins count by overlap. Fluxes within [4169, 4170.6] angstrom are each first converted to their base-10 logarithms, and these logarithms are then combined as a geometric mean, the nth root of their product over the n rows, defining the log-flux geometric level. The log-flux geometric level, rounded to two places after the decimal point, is 1.08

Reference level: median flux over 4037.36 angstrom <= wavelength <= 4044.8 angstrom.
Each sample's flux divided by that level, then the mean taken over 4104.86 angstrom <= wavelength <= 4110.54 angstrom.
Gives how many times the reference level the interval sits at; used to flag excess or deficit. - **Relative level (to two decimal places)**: 1.03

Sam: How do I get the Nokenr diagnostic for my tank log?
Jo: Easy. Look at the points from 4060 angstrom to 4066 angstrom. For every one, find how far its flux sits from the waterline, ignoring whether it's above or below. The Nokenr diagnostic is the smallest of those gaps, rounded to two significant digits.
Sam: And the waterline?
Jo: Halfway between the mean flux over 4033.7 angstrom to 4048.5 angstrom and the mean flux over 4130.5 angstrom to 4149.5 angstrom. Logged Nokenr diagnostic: 0.79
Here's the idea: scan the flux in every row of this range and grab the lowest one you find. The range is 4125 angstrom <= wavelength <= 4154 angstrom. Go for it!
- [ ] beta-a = 13.06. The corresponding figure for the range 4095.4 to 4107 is 14.66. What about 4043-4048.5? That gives 14.05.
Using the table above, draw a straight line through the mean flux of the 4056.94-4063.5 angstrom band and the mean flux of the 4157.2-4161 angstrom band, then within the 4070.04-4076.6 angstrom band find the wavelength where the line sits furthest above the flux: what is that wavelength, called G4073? 4072.38 angstrom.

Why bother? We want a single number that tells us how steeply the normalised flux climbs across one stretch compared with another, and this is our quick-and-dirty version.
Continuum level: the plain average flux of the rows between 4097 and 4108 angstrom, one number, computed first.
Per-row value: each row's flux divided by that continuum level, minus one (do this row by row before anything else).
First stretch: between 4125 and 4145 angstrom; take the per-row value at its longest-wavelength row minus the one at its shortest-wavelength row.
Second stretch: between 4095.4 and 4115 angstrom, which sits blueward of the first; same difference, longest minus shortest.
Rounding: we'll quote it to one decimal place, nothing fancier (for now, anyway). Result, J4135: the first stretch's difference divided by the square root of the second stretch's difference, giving -1.3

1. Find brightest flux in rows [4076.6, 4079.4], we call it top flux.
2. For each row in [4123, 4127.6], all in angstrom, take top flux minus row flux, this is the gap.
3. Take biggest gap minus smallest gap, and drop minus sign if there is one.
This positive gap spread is 1.2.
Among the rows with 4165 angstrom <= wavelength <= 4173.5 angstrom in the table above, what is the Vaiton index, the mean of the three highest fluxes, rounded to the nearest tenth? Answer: 12.5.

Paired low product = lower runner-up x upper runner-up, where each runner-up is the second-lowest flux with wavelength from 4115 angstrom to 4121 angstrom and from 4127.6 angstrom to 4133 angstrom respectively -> 201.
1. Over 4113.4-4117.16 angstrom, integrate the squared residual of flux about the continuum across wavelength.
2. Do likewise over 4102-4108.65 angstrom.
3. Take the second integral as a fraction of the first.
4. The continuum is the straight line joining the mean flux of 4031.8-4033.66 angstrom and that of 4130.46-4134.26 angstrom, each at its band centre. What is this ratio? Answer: 12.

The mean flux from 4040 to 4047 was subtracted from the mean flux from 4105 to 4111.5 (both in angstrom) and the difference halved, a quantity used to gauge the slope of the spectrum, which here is 0.36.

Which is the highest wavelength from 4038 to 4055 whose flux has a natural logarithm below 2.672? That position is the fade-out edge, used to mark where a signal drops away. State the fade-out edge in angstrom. 4054.60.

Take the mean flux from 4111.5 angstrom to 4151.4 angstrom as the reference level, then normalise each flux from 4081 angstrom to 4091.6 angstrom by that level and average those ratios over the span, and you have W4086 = 1.01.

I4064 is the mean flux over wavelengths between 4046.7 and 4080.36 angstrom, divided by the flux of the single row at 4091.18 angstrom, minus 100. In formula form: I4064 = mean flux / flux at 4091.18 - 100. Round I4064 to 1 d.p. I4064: -99.1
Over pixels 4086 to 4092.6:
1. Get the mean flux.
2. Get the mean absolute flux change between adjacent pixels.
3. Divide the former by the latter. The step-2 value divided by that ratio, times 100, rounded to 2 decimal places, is 1.92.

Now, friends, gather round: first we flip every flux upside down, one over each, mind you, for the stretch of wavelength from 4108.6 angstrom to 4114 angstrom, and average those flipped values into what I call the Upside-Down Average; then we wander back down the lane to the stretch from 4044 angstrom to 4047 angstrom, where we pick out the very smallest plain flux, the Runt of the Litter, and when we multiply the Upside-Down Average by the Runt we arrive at 0.93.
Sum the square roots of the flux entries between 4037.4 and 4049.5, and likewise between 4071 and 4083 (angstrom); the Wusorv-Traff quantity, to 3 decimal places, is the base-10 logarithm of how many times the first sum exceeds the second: 0.010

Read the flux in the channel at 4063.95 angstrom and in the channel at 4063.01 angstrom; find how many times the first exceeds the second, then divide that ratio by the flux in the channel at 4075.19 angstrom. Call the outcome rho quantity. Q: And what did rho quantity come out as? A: 0.076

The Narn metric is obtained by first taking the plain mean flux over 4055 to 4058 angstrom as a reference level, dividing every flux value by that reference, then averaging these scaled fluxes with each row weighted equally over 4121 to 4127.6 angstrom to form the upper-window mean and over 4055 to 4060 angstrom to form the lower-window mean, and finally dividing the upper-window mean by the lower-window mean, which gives 1.09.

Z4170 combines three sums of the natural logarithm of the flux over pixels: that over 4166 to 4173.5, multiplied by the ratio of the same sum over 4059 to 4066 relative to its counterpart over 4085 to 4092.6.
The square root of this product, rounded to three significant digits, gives 4.38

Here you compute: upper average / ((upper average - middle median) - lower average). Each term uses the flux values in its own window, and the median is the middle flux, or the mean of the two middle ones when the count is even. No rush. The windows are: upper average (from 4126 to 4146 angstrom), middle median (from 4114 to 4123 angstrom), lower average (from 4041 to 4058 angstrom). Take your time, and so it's -0.978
